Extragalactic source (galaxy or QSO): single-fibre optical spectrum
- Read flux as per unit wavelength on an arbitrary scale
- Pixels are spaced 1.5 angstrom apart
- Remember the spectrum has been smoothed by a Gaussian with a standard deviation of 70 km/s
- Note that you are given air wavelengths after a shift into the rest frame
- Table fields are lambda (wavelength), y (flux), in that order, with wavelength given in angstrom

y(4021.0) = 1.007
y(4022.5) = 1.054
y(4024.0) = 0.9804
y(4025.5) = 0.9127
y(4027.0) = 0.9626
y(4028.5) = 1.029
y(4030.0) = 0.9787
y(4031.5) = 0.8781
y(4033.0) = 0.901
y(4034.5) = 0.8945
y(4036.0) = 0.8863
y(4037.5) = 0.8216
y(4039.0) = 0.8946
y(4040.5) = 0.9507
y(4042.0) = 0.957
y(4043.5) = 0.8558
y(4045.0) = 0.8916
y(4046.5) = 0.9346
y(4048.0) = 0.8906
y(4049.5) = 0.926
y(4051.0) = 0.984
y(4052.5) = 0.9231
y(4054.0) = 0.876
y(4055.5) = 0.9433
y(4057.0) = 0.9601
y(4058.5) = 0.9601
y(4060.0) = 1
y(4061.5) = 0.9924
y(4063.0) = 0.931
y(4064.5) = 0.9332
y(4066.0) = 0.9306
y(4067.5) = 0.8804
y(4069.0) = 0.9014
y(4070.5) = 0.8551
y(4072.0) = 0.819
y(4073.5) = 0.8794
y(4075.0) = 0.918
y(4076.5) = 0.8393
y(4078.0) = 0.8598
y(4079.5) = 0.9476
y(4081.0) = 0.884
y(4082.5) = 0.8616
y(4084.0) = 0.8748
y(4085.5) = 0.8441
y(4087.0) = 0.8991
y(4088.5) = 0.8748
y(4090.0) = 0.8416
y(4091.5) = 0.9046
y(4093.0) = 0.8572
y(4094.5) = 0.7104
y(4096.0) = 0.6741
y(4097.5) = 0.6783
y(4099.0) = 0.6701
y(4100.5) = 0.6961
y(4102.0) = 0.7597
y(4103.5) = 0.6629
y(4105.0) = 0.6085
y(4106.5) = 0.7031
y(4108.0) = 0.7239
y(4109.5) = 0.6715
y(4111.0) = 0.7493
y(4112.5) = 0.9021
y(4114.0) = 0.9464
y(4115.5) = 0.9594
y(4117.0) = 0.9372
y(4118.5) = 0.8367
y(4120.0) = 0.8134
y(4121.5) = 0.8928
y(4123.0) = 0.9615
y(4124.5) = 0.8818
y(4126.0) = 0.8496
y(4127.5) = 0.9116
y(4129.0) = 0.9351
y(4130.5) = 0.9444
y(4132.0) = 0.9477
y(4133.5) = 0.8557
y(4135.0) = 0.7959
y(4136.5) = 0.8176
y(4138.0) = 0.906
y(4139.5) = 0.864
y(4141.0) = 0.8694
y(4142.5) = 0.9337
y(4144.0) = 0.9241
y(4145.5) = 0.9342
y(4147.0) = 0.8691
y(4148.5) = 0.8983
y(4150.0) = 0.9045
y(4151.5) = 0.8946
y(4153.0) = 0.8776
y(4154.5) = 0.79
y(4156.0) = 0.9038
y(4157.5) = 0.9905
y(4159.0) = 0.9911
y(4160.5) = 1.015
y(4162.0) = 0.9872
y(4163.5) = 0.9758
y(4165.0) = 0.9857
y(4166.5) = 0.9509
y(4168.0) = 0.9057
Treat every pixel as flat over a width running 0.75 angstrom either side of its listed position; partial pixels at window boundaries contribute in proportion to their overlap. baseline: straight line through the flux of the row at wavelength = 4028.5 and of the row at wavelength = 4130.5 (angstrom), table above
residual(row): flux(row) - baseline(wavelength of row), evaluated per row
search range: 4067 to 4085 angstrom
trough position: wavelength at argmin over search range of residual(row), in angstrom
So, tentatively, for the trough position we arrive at 4072.0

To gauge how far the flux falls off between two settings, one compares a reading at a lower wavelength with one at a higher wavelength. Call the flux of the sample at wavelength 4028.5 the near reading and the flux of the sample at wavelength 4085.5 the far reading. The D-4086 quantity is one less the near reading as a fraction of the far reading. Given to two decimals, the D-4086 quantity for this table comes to -0.22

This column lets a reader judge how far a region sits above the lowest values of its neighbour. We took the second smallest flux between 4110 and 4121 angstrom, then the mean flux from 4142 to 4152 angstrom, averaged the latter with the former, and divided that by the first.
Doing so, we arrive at 1.058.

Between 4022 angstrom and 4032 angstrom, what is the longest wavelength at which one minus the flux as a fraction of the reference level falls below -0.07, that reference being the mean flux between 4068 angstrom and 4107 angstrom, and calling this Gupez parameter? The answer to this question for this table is 4031.5 angstrom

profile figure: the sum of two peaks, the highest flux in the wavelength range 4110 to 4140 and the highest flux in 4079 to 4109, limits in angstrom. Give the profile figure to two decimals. 1.91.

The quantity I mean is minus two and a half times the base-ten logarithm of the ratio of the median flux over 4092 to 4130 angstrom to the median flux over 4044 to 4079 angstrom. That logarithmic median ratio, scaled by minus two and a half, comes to 0.14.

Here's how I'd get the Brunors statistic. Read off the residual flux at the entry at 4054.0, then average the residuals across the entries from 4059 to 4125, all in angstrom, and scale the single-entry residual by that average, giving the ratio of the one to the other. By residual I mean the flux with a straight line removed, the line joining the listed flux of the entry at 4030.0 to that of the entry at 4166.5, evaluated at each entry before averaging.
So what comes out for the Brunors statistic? 0.8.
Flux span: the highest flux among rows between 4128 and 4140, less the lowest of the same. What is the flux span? 0.15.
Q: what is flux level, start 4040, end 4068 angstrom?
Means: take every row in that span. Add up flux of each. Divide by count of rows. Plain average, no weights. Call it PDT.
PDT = 0.93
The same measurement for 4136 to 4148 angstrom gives 0.89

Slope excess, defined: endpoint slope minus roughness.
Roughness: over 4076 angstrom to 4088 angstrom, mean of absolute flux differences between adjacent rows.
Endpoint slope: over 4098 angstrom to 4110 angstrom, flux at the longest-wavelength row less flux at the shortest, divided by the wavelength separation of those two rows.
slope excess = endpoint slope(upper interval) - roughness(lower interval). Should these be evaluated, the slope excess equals -0.042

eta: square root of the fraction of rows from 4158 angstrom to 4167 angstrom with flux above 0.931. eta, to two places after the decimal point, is 1.00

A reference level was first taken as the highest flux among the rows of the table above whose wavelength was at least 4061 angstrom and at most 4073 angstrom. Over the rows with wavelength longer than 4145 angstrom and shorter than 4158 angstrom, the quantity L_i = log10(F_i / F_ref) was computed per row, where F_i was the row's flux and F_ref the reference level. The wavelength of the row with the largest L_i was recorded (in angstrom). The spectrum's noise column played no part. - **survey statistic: 4157.5 angstrom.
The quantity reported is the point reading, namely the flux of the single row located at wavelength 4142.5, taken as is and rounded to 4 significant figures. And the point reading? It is 0.9337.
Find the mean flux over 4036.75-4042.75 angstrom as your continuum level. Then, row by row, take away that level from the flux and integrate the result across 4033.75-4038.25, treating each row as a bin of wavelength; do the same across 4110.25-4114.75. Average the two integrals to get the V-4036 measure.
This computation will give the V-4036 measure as -0.18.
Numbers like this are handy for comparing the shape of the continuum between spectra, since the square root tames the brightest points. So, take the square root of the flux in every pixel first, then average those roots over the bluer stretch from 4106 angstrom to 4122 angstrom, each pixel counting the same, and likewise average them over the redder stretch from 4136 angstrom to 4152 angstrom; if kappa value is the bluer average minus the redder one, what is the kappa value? -0.035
